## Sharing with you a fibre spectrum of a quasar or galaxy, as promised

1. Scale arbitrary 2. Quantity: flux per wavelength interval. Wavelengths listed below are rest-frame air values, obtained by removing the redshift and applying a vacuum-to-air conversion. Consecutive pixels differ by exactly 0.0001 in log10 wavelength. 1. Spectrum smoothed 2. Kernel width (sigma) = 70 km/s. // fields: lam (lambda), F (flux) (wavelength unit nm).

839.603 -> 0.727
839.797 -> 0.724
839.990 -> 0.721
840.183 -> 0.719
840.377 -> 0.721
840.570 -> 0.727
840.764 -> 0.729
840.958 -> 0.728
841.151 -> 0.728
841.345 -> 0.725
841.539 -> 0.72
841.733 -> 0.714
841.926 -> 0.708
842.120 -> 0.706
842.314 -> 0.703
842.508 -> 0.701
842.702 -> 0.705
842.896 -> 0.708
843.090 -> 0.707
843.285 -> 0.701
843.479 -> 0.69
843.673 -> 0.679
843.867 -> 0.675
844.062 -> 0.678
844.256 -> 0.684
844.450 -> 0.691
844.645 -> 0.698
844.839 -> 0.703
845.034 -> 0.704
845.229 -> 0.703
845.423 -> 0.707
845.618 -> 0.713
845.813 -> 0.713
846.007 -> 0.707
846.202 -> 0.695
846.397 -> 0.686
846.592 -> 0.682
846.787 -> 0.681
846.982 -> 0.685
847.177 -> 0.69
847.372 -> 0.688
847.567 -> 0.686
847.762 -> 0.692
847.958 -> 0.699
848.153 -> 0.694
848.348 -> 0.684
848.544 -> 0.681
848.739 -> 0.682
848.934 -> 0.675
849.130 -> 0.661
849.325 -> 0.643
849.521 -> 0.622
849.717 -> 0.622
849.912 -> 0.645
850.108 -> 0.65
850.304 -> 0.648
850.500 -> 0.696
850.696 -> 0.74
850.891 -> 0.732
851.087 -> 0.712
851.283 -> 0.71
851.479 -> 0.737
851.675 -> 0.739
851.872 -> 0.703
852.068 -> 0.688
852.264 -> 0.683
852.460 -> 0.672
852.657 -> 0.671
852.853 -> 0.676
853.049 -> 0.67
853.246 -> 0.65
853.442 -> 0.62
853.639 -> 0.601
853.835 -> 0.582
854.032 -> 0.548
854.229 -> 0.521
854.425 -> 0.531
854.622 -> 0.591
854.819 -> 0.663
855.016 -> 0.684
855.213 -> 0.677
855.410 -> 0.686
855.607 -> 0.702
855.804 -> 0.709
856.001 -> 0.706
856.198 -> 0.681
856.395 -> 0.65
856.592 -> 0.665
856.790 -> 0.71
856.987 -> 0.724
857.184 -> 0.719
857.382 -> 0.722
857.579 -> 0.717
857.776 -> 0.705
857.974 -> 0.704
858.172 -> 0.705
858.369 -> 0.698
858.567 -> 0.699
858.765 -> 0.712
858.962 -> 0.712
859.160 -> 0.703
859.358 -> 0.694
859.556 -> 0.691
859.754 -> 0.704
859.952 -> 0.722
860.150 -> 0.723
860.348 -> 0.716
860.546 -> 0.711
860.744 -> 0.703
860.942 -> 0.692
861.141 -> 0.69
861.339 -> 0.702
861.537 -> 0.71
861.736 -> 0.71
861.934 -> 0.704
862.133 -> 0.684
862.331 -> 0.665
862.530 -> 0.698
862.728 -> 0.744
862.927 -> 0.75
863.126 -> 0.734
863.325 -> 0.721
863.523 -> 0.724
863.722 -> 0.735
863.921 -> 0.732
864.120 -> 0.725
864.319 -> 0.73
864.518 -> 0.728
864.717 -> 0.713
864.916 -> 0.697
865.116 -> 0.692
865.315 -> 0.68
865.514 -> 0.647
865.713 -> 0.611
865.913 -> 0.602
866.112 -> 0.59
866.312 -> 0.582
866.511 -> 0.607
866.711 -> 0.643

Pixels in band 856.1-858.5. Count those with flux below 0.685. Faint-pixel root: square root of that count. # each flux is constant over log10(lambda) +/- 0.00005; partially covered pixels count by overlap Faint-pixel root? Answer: 1.7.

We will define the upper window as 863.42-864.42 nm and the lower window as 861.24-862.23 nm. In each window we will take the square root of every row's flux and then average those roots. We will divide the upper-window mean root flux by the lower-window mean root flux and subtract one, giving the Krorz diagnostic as 0.02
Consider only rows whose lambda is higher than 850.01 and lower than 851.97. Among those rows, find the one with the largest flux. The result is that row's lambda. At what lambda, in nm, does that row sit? 850.696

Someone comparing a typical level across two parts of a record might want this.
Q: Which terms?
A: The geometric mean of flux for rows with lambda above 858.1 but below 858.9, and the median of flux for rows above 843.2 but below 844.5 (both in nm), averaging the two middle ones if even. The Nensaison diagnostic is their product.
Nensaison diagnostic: 0.481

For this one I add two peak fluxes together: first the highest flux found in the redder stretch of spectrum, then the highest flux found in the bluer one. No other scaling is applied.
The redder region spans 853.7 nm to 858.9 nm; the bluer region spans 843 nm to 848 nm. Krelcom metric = 1.44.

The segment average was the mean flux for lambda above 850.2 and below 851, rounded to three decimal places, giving 0.704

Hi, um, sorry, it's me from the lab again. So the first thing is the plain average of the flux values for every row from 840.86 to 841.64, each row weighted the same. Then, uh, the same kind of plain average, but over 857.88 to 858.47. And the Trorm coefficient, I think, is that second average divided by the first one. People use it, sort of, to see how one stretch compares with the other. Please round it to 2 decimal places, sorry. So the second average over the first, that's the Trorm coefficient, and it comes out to 0.97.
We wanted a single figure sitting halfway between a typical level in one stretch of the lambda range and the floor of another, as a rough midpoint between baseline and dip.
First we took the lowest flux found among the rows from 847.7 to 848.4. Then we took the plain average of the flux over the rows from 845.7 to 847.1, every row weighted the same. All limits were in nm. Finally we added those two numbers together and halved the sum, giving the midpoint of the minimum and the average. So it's 0.688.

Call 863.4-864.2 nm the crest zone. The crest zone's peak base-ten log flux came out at -0.134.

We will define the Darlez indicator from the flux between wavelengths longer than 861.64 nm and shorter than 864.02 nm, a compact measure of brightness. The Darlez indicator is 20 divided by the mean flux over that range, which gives 27.9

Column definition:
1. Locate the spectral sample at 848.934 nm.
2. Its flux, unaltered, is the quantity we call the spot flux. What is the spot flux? 0.675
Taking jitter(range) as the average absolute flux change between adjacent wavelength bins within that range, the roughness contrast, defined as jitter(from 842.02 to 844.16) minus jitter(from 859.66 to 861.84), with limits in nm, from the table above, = -0.002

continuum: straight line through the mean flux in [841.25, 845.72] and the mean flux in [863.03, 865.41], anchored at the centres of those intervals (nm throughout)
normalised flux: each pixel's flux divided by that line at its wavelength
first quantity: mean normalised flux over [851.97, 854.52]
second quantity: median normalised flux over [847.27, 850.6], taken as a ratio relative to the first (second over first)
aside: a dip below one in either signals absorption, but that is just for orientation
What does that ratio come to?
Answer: 1.10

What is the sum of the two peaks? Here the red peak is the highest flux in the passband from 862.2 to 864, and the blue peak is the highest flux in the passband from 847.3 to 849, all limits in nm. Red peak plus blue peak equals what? 1.45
